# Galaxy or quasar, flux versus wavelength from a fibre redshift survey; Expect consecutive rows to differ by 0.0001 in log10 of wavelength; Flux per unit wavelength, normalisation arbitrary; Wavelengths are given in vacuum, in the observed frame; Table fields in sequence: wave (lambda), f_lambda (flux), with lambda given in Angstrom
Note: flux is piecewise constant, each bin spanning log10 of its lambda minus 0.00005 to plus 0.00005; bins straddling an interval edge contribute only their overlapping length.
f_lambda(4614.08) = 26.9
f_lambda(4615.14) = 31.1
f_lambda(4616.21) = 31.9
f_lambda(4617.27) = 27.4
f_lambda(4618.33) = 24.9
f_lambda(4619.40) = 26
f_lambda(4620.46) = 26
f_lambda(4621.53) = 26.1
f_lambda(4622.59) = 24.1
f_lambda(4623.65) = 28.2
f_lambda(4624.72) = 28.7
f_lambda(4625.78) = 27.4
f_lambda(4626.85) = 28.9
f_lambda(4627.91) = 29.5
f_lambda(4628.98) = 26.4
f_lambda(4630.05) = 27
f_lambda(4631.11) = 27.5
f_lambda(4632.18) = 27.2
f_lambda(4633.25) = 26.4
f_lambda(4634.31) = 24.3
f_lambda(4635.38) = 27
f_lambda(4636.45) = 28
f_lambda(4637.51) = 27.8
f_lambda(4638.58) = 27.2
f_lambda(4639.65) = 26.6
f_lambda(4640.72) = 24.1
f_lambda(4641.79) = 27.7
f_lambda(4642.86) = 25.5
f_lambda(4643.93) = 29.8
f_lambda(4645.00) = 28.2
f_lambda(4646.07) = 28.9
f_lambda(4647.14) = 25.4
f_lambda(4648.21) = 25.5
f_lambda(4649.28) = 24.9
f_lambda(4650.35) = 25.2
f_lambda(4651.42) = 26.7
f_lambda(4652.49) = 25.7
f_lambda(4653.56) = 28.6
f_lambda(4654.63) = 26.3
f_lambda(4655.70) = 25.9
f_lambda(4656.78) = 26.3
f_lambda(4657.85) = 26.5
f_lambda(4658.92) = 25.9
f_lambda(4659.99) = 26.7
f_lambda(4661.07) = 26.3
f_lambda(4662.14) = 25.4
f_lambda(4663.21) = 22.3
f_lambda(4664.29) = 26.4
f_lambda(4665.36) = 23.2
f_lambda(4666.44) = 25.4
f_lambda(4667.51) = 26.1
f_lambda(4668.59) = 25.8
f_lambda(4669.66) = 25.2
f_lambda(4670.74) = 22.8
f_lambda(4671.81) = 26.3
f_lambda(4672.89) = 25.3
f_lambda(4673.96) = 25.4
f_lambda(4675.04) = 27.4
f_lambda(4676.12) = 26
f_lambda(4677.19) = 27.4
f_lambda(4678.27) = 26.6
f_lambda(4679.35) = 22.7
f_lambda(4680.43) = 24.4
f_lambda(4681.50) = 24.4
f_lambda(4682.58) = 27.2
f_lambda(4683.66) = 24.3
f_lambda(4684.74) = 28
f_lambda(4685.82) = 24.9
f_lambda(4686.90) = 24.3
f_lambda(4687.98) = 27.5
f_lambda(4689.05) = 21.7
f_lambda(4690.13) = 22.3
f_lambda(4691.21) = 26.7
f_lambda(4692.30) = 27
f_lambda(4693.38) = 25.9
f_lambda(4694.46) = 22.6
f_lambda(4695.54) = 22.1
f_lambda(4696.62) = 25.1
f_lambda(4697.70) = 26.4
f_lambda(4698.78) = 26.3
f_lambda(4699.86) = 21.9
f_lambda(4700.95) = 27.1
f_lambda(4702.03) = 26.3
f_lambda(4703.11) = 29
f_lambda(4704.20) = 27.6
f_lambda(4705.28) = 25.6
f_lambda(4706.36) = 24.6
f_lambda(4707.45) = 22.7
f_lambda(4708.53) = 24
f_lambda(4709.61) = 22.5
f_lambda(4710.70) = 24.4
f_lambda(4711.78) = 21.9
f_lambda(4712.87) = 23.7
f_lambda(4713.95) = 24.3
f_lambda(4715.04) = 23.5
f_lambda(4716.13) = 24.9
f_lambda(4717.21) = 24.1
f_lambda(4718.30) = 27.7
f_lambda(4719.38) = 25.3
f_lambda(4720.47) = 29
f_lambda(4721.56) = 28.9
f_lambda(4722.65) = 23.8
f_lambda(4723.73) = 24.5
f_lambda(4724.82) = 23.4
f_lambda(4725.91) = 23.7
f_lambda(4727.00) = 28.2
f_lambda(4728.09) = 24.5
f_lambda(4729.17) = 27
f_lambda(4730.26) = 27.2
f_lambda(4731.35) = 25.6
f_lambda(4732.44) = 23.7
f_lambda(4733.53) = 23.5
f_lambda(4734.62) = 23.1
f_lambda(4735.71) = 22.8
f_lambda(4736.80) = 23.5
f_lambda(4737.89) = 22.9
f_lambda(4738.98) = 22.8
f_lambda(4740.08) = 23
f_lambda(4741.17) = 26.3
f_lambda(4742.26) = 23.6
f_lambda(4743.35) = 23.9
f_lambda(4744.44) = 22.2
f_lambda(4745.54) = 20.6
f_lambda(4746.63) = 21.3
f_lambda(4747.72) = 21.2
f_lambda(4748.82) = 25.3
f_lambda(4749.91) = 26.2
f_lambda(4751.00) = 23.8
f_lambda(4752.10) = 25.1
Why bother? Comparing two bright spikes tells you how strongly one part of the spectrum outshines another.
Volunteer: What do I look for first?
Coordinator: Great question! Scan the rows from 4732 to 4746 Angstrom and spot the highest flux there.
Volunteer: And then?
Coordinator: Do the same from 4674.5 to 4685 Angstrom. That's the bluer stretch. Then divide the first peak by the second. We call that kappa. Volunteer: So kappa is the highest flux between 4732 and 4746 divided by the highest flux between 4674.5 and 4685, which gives 0.94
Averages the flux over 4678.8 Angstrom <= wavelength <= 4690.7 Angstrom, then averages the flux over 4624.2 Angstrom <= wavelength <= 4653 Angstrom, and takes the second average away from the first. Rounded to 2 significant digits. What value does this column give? -2.2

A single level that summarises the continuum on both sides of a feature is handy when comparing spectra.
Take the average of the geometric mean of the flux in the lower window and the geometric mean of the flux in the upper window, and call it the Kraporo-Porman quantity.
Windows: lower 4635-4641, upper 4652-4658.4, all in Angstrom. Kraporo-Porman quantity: 26.6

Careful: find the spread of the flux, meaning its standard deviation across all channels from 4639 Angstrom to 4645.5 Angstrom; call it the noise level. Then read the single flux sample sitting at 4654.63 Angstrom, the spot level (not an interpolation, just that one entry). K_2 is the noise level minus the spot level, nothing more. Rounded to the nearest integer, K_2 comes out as -24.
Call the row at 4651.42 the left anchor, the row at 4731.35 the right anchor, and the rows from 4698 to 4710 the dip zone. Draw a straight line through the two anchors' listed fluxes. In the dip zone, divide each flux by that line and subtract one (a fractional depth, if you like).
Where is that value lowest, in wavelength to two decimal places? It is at 4699.86 Angstrom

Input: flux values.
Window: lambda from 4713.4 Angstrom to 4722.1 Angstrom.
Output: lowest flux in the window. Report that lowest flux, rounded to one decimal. 23.5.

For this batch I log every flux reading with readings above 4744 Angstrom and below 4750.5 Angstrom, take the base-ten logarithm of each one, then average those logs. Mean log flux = 1.36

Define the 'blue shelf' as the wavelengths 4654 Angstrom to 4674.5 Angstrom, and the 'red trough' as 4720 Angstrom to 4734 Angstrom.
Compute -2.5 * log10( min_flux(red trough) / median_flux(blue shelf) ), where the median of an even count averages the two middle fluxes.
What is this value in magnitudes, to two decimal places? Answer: 0.11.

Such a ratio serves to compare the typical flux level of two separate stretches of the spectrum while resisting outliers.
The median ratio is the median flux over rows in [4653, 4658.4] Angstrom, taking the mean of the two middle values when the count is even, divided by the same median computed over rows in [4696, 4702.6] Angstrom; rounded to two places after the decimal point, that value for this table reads 1.00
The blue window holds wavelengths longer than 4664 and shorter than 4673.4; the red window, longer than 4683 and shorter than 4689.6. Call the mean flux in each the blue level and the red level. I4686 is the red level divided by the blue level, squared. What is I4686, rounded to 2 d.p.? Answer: 1.00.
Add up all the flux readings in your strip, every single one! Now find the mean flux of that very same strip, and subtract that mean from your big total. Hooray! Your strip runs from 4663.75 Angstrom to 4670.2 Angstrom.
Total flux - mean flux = 127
